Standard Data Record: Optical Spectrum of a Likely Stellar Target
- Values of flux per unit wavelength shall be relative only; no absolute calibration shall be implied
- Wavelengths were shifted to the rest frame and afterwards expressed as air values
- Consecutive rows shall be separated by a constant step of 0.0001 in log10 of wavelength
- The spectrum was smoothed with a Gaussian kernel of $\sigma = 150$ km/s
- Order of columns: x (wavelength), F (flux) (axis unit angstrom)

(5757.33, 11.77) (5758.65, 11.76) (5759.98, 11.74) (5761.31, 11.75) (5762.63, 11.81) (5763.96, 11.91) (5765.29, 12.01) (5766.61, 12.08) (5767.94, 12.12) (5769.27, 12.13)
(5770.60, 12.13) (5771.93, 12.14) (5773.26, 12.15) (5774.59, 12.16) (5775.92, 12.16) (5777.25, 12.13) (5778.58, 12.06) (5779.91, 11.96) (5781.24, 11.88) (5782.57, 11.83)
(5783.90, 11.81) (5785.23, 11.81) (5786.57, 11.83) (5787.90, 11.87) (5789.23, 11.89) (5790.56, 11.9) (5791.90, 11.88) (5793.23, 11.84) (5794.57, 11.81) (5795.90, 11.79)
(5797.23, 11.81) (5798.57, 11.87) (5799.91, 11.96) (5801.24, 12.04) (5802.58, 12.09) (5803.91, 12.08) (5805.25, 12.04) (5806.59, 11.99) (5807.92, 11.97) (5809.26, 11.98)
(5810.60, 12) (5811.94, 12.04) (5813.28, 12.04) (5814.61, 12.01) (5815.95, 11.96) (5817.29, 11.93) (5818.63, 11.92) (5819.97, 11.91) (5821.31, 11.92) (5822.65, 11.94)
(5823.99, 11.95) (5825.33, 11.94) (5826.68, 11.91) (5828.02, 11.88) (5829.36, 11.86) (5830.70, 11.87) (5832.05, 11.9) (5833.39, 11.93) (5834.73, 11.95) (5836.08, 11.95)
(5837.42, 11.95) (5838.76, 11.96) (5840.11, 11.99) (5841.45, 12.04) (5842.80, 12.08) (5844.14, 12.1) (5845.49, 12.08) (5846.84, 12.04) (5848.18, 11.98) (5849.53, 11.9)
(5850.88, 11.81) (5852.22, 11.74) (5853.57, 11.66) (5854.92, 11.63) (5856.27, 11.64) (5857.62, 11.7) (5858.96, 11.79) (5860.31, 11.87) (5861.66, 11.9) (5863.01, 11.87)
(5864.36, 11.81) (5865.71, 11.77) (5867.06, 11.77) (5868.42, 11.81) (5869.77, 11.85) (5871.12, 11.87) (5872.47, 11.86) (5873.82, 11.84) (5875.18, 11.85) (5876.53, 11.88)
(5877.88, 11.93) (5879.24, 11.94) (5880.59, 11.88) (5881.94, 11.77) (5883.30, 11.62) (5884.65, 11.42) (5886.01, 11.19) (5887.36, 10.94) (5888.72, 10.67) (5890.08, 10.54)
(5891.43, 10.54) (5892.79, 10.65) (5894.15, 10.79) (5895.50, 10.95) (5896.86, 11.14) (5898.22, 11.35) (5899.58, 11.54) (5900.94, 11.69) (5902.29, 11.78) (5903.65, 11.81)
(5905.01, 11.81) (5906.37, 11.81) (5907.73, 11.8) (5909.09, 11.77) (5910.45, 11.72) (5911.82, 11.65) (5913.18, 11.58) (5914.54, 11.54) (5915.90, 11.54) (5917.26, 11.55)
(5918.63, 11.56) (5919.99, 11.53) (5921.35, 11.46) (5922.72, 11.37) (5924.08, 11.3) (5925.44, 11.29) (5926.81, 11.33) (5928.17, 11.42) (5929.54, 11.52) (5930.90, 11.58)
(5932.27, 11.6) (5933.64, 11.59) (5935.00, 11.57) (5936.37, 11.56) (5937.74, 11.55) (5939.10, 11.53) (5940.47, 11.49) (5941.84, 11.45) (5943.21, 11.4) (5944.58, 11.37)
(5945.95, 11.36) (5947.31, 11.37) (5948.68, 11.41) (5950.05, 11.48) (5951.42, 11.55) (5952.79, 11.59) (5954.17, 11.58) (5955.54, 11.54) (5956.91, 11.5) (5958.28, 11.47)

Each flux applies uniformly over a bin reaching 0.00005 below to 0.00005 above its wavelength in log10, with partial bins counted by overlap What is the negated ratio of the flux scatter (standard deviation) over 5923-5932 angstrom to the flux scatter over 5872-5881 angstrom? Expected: -3.1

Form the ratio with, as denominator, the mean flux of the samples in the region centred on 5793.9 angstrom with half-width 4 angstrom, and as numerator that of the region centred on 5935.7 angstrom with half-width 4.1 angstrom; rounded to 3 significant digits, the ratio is 0.977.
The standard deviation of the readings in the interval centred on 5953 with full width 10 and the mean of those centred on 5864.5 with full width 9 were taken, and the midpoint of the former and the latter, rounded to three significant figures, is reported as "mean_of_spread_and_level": 5.94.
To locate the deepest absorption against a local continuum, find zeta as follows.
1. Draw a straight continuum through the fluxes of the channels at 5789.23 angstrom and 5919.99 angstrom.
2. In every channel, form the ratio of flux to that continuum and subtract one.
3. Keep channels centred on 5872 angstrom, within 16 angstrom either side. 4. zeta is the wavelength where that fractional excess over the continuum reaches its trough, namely 5887.36 angstrom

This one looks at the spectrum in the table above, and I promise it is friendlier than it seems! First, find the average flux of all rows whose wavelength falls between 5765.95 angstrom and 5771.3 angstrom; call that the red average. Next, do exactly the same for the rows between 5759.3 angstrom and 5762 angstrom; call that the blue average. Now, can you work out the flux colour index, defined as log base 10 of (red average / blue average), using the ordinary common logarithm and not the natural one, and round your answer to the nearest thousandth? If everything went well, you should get 0.013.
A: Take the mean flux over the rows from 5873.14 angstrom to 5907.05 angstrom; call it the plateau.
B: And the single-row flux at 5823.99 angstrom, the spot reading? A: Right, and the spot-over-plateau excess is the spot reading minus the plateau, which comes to 0.54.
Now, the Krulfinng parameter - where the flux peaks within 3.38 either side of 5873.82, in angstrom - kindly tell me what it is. 5876.53 angstrom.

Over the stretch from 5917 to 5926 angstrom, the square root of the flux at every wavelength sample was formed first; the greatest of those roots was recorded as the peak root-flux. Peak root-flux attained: 3.400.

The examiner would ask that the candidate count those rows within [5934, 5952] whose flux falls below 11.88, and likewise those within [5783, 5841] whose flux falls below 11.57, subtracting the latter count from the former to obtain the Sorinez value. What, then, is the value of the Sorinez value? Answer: 13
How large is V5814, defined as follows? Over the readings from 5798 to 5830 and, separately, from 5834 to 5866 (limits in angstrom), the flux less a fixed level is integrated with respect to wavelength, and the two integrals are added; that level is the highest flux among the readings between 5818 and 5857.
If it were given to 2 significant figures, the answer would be -11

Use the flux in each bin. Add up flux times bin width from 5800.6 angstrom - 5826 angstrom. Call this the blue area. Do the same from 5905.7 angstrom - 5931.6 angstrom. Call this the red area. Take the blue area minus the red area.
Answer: 6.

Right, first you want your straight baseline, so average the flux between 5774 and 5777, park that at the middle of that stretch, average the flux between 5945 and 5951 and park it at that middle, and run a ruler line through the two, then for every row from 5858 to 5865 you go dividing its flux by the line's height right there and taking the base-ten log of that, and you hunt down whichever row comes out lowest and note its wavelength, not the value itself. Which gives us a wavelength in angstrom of 5858.96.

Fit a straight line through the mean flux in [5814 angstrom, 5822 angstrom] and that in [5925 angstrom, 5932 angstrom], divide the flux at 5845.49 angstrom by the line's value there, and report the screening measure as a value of 1.023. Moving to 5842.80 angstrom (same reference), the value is 1.021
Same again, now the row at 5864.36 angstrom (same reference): 1.007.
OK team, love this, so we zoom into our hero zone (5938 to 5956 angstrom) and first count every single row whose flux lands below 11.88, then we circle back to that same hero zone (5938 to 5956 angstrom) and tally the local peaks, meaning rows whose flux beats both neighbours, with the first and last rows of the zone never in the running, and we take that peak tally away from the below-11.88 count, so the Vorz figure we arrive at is 12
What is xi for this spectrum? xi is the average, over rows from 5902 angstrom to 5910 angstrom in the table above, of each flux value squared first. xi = 139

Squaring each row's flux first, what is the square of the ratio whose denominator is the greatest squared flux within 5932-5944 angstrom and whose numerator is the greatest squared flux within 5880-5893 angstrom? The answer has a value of 1.10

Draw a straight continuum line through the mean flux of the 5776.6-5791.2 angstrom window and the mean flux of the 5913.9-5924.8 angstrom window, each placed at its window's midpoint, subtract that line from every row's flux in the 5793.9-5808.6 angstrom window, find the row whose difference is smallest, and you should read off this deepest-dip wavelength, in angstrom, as 5795.90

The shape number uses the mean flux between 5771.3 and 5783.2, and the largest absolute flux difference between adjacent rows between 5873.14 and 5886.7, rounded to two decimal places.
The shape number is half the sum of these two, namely 6.14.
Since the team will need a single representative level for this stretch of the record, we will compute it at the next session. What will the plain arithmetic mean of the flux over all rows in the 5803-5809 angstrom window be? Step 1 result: 12.0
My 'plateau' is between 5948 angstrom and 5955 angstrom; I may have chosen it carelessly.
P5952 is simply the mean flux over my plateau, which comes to 11.5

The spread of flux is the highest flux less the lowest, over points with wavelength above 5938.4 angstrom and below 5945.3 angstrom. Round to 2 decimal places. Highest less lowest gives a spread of 0.16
